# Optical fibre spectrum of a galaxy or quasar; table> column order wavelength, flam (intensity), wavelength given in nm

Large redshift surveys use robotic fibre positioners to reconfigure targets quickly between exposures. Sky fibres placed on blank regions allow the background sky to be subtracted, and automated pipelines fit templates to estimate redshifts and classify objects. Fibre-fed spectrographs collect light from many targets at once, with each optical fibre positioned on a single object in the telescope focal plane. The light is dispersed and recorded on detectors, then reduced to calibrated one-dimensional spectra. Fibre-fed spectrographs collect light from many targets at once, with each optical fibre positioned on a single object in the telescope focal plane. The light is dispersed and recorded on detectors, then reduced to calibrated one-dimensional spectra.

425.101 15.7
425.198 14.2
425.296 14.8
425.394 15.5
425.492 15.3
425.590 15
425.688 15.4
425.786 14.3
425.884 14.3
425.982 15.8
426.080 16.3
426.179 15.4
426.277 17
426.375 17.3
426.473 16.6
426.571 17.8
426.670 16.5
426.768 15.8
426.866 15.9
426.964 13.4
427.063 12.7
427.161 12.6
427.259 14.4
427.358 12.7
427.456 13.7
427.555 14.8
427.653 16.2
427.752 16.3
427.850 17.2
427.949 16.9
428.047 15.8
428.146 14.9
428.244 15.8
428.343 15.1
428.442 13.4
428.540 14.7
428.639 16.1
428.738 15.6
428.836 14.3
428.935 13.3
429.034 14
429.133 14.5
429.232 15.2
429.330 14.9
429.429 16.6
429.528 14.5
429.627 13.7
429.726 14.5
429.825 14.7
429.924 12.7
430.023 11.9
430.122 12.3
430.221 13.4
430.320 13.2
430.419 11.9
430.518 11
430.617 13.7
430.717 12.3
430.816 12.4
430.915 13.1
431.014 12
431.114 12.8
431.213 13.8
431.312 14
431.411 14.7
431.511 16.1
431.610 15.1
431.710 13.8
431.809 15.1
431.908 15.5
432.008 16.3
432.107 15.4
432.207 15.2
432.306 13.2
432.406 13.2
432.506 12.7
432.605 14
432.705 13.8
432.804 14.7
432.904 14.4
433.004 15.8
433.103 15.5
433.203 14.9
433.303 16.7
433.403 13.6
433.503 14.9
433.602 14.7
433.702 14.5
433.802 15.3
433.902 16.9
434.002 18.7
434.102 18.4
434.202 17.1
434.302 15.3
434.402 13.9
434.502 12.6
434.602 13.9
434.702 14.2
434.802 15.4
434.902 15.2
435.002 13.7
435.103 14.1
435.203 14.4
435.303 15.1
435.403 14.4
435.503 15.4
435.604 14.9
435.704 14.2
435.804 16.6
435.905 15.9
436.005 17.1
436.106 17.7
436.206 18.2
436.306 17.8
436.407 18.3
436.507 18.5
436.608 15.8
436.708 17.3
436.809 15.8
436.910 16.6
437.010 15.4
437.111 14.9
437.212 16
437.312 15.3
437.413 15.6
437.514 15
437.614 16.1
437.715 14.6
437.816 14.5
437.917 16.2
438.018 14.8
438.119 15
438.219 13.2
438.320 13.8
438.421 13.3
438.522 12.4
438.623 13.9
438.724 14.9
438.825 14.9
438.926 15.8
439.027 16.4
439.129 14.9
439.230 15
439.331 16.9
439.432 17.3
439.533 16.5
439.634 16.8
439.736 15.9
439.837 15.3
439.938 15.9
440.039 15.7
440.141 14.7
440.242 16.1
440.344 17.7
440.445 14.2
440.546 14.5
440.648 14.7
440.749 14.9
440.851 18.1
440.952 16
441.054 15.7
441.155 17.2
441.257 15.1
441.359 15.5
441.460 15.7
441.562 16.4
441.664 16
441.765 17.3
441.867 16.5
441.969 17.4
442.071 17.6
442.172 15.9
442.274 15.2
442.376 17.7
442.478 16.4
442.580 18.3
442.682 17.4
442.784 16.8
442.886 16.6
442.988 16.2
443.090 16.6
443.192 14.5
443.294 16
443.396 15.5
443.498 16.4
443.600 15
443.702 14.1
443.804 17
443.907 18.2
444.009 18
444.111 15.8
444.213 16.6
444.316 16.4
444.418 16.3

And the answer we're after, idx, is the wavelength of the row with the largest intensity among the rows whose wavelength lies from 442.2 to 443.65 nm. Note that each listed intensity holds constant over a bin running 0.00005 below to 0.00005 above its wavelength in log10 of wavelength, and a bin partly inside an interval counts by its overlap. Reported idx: 442.580 nm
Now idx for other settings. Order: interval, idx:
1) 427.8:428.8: 427.850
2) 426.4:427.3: 426.571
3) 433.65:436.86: 434.002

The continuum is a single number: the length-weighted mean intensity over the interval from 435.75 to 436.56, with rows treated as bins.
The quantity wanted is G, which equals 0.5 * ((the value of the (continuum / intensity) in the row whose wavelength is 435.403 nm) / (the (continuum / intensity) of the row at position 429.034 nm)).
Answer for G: 0.49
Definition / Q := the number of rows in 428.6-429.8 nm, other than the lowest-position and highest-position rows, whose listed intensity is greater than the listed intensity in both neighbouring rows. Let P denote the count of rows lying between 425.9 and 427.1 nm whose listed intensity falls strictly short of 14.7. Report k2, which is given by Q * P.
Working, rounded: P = 2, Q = 2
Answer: 4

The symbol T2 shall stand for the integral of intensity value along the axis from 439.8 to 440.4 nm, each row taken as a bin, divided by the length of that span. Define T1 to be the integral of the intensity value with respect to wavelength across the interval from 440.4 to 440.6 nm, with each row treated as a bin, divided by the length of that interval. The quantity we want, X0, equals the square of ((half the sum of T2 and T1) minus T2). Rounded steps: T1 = 14.4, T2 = 15.9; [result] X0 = 0.6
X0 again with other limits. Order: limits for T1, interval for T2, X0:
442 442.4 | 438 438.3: 1.3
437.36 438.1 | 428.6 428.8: 0.1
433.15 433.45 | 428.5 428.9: 0.0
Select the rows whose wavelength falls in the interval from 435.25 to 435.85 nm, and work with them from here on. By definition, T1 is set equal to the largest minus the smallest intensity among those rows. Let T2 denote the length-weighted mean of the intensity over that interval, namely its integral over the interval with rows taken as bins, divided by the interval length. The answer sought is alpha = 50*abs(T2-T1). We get 635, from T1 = 2.4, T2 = 15.1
